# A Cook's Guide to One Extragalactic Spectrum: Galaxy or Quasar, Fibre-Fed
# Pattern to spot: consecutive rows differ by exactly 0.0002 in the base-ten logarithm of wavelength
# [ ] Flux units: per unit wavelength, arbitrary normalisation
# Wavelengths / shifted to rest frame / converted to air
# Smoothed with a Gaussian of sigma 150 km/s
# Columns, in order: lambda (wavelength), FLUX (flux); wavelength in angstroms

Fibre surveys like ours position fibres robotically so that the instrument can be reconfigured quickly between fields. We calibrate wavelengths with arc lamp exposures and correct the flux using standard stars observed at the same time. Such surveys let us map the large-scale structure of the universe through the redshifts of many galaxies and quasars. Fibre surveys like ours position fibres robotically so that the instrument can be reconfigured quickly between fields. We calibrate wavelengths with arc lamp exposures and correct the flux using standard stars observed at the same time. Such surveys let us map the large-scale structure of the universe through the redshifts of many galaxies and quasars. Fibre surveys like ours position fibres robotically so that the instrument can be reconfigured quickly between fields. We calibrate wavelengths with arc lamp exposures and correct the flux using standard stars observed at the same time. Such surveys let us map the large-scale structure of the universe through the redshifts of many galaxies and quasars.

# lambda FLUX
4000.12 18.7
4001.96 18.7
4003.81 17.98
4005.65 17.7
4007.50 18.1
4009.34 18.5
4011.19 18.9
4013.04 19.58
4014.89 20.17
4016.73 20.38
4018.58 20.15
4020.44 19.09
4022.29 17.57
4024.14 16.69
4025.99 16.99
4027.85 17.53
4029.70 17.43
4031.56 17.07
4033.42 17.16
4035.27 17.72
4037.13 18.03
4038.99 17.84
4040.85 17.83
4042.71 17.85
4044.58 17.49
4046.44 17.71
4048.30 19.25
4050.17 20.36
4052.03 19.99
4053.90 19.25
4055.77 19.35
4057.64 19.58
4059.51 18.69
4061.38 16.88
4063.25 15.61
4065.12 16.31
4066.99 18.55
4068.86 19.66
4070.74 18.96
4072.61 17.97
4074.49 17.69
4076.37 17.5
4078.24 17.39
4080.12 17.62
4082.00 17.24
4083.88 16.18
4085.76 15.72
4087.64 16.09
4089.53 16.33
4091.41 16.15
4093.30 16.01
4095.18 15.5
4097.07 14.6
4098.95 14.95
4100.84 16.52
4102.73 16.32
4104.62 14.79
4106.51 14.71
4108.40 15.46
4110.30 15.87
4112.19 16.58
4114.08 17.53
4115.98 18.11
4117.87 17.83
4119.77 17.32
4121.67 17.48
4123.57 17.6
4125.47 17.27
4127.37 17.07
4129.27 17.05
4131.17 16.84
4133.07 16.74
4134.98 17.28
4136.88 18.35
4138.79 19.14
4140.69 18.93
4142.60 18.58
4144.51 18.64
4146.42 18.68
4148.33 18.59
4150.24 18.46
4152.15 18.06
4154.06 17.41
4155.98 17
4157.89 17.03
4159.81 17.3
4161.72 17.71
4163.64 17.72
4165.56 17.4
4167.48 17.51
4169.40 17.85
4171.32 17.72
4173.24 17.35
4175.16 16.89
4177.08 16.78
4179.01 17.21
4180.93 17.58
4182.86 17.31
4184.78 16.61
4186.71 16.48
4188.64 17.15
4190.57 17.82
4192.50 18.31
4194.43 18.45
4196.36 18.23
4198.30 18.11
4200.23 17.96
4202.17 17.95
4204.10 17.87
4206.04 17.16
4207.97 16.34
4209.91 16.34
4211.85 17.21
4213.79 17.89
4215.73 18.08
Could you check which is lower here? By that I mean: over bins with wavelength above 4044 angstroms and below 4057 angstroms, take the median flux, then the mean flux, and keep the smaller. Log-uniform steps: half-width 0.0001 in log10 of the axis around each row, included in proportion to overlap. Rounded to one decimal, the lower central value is 19.1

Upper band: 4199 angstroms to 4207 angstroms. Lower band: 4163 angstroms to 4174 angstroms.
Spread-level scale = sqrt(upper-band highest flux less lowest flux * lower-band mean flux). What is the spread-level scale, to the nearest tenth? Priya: 3.8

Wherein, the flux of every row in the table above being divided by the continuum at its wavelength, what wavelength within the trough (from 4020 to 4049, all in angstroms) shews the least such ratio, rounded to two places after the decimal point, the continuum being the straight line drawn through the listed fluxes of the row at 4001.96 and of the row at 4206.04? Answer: 4024.14 angstroms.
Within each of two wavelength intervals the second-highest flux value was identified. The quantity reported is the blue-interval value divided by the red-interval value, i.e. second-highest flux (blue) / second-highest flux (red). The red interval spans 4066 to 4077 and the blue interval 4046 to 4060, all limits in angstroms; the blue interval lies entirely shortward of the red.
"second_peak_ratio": 1.05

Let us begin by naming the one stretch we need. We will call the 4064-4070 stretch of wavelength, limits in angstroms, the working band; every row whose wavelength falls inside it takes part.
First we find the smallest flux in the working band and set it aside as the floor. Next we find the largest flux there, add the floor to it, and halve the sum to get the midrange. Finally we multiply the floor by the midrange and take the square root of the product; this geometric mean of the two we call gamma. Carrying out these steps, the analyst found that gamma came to 17.1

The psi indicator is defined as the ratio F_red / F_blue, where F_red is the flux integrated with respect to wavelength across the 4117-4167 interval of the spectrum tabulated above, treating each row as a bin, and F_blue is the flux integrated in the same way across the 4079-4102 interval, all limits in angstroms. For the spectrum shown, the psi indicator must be 2.4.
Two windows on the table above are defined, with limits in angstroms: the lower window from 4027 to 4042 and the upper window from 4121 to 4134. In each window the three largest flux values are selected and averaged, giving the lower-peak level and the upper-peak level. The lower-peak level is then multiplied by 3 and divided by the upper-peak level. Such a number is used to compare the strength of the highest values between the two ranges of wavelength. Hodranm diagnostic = 3.08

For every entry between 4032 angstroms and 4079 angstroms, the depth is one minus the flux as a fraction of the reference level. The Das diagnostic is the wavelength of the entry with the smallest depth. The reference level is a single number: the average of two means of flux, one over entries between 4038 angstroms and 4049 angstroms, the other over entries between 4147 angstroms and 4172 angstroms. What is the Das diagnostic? 4050.17 angstroms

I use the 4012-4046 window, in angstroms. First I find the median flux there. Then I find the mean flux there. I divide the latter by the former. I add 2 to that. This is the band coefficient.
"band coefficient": 3.02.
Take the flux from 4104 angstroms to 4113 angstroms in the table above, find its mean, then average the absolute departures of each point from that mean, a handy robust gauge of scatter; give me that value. 0.59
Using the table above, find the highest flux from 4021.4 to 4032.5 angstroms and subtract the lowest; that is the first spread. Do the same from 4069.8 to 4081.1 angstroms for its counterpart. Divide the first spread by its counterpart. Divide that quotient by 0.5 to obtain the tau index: 1.1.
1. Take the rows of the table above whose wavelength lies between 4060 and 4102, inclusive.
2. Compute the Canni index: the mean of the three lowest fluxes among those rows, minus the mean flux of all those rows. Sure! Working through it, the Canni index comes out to -1.8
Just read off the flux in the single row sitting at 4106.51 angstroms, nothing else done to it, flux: 14.71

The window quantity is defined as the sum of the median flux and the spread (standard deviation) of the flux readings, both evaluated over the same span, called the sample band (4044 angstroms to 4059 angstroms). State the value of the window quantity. 20.3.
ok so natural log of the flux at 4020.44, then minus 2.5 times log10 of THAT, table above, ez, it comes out -1.17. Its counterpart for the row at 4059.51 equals -1.17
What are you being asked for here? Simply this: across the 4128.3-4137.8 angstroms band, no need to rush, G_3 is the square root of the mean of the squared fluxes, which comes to 17.3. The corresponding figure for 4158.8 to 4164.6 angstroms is 17.6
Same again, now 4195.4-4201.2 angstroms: 18.1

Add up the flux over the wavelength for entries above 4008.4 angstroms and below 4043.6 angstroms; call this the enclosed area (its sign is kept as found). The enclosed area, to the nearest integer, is 642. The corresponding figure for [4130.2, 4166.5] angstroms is 649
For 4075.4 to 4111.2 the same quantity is 575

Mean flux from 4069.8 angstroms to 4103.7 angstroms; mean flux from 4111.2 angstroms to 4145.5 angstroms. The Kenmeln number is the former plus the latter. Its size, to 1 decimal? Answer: 34.3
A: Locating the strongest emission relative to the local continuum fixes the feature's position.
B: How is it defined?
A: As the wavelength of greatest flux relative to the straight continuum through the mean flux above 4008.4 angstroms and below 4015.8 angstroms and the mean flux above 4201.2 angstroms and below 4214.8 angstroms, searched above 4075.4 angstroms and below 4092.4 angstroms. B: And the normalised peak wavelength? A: 4080.12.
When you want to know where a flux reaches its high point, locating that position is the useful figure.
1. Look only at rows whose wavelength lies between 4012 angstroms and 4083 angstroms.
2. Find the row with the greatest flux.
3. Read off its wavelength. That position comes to 4016.73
